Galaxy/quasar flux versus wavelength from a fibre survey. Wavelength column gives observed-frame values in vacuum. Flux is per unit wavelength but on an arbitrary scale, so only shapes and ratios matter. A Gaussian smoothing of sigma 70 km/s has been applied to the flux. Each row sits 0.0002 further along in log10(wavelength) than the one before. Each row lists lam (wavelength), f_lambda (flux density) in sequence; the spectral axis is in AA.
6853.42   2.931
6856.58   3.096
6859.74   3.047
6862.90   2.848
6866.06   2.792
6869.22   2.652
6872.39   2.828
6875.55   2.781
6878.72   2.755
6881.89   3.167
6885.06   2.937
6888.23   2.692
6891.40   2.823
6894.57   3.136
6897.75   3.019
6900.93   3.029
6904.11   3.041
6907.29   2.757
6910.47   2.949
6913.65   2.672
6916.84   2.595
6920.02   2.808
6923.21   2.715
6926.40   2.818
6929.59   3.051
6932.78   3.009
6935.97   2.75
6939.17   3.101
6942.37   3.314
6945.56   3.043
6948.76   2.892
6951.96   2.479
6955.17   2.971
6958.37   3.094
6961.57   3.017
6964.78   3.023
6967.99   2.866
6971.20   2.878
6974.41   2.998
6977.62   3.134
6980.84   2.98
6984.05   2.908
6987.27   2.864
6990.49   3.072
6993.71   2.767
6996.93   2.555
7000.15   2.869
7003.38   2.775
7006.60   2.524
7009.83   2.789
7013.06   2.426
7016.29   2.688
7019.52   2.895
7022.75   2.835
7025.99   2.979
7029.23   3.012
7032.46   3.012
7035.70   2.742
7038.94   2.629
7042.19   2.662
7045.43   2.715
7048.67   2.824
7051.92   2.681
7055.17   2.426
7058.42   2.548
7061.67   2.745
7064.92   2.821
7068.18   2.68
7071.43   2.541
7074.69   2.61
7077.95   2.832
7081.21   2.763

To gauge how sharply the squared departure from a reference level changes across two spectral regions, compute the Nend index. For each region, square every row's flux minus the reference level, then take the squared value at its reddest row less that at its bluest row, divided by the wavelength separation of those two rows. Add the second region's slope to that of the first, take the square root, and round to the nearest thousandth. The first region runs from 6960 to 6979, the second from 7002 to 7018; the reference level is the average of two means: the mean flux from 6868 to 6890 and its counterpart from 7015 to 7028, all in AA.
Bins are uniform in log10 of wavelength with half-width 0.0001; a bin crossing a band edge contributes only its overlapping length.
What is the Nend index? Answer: 0.070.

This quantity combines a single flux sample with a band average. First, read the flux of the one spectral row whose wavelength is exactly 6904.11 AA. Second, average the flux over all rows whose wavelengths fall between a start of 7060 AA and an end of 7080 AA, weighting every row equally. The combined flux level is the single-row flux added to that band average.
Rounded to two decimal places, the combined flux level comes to 5.75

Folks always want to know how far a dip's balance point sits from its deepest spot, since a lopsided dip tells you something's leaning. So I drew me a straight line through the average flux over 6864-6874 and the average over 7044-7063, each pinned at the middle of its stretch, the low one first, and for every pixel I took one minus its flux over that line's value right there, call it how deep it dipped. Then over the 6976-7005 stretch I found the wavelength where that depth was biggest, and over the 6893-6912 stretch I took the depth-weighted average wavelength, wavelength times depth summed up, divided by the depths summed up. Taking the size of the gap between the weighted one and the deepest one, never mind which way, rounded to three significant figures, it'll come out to 96.2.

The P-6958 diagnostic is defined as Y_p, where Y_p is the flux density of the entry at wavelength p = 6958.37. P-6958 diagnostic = 3.094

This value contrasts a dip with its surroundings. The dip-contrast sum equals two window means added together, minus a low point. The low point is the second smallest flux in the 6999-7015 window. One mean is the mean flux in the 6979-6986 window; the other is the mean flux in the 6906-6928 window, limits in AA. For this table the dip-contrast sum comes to 3.18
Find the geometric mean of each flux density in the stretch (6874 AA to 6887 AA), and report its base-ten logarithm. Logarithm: 0.46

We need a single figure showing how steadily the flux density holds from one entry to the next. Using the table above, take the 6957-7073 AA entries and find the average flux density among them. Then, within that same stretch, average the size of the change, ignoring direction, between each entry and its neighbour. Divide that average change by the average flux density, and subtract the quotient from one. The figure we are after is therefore 0.948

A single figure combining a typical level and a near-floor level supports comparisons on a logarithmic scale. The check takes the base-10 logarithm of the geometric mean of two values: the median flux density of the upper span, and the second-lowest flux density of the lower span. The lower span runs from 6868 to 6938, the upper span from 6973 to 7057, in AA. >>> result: 0.436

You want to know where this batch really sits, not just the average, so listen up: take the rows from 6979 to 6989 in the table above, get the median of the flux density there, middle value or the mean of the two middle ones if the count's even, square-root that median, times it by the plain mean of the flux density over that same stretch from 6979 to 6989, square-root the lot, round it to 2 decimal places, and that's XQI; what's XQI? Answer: 2.23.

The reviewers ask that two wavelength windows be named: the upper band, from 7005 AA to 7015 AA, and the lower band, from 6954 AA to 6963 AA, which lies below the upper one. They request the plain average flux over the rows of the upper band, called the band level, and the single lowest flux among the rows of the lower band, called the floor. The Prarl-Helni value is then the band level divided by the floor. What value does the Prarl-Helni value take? 0.87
